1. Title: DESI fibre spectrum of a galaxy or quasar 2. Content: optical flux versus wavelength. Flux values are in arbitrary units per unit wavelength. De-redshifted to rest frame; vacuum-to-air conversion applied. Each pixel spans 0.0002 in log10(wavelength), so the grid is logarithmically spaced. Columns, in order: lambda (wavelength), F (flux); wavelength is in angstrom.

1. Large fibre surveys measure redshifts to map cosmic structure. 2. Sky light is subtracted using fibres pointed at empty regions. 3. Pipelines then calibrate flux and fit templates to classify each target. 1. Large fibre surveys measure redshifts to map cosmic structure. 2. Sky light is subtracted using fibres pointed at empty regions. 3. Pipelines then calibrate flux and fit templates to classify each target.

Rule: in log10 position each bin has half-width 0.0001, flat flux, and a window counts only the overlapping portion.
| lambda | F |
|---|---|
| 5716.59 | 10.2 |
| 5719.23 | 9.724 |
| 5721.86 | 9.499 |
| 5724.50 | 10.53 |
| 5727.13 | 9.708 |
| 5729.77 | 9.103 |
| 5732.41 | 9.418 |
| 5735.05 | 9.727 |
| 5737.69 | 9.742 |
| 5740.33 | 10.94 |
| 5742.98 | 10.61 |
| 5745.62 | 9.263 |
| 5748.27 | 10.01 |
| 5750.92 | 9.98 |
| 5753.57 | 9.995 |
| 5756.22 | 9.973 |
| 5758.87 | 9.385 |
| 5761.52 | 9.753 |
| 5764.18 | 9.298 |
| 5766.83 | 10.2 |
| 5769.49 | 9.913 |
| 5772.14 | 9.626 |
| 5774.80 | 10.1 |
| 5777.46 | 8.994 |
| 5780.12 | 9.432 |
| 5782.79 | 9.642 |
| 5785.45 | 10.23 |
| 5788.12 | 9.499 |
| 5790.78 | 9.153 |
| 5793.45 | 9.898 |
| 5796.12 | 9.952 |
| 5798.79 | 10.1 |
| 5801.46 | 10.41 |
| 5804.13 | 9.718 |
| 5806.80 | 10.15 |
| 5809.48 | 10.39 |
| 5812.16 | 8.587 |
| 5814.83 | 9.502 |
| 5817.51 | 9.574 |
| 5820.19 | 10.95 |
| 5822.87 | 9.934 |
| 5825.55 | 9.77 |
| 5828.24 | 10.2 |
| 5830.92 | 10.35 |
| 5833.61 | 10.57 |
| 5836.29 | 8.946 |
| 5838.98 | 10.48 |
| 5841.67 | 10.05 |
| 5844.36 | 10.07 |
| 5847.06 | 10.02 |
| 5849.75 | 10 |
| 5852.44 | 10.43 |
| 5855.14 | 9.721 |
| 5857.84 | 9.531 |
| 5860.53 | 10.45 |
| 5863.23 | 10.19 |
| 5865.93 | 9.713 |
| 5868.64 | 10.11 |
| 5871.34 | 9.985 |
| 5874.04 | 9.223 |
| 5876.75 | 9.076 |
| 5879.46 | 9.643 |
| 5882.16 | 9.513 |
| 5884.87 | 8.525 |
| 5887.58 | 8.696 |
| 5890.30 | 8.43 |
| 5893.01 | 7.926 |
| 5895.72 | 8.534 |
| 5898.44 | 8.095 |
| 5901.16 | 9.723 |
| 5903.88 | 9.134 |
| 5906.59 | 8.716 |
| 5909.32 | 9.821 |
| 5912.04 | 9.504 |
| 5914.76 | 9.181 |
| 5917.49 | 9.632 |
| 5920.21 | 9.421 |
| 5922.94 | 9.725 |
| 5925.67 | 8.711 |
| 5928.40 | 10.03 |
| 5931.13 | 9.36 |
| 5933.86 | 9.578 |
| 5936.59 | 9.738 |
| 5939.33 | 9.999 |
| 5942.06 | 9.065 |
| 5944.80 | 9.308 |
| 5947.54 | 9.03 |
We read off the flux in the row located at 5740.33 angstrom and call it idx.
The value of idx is 10.94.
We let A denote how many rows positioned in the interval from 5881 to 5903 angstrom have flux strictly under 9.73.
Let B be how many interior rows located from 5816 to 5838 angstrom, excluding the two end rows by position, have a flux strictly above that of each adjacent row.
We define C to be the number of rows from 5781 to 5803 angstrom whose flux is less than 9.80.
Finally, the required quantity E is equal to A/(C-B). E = 8.0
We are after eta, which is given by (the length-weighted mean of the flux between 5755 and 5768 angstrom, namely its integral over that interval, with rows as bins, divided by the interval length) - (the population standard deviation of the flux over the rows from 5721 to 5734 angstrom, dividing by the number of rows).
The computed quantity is 9.2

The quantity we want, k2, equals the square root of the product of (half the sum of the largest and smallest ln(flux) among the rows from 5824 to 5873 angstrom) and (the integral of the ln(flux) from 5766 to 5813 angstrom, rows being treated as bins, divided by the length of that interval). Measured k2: 2.28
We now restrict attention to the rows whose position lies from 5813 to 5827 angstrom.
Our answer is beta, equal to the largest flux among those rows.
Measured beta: 10.95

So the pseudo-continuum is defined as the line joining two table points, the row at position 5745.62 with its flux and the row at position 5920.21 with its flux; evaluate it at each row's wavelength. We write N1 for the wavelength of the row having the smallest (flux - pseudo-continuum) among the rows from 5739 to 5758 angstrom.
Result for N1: 5745.62 angstrom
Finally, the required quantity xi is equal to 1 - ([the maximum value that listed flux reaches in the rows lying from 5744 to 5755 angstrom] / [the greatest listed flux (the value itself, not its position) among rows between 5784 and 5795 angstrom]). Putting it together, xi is 0.022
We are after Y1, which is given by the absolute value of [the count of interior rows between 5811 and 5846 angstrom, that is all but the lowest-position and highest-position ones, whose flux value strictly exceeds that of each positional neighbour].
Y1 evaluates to 3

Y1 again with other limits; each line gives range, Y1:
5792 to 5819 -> 2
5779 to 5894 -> 12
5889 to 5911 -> 2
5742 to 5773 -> 4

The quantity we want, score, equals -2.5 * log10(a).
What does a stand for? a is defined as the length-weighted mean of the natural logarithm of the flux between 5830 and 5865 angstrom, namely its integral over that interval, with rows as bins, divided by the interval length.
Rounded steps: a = 2.31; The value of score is -0.908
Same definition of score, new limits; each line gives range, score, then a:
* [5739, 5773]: -0.901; 2.29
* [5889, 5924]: -0.857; 2.20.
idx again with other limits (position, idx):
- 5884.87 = 8.525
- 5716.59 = 10.2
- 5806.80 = 10.15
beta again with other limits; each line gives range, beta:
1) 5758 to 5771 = 10.2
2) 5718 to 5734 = 10.53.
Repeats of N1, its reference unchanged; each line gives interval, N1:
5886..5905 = 5893.01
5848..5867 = 5857.84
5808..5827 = 5812.16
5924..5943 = 5925.67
